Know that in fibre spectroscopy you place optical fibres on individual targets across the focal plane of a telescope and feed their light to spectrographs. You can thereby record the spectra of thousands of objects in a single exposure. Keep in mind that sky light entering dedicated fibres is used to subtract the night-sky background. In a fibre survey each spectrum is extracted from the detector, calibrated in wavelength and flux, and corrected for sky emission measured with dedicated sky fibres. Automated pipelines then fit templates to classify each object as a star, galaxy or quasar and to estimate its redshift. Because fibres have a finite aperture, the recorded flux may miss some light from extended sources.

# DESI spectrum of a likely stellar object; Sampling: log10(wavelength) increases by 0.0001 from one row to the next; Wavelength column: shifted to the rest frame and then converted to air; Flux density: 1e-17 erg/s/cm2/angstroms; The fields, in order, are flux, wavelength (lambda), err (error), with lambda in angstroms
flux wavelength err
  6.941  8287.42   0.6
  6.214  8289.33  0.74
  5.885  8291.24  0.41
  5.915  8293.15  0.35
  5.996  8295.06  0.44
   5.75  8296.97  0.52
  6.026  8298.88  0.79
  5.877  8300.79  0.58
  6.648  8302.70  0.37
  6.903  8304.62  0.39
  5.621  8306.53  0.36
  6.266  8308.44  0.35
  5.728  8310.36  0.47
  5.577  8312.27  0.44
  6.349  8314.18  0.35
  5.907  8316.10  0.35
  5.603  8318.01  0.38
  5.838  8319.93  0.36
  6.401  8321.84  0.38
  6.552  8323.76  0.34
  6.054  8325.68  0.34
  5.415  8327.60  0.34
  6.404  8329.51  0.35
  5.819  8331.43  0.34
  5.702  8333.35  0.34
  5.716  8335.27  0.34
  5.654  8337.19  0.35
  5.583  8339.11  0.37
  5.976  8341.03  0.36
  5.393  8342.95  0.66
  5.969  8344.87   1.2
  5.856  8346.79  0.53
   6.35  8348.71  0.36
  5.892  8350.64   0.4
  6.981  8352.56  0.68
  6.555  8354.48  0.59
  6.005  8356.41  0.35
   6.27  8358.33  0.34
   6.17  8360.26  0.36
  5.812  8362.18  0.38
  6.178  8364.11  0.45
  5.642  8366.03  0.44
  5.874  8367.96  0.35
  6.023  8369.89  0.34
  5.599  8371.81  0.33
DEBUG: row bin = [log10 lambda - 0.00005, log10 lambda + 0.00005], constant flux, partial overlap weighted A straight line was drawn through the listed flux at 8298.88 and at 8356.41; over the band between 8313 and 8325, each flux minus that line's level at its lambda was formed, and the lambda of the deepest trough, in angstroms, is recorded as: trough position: 8318.01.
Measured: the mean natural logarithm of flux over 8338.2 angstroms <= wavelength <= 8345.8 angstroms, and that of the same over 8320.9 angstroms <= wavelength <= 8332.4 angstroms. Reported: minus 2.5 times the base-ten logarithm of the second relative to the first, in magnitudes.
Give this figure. -0.04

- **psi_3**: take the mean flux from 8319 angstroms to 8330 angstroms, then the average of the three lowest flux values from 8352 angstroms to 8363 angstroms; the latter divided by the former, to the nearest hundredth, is 0.98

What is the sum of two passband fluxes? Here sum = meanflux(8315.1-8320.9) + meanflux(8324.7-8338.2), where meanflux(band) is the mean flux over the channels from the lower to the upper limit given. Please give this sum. 11.6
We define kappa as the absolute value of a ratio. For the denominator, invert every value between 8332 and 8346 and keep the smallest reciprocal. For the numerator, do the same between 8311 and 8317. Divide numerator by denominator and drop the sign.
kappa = 0.941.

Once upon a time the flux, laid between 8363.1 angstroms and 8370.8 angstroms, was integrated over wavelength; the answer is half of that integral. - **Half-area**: 22.8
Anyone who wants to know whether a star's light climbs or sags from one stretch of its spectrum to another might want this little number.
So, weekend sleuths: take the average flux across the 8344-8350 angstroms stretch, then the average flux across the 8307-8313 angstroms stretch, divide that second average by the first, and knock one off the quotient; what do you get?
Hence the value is -0.033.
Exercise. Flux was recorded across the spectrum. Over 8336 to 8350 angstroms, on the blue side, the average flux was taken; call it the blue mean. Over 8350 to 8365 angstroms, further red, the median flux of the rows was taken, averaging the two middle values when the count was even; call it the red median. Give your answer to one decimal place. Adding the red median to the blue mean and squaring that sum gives 144.0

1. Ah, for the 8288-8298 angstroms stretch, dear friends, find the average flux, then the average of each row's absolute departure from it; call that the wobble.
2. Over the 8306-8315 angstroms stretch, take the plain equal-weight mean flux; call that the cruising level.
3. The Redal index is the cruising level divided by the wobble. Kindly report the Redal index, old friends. 48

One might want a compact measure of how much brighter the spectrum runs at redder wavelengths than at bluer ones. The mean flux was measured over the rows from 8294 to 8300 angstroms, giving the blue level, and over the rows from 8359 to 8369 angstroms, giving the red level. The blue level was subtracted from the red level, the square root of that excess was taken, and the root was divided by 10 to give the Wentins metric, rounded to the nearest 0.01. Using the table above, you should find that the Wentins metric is 0.01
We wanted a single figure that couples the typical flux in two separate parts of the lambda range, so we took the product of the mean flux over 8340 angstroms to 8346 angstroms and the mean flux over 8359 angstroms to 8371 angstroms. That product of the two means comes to 34.4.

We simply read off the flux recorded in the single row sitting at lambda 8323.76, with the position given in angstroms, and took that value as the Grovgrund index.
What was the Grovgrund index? 6.552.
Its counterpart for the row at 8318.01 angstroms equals 5.603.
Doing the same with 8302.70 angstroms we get 6.648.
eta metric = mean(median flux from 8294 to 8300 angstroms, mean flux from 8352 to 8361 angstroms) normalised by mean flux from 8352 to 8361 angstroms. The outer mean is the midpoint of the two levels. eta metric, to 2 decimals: 0.97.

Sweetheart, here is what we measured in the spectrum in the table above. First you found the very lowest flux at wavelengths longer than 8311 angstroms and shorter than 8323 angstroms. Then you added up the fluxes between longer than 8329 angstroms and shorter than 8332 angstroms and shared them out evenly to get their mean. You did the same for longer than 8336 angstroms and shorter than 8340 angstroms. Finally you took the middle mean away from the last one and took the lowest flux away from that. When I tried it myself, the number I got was -6.1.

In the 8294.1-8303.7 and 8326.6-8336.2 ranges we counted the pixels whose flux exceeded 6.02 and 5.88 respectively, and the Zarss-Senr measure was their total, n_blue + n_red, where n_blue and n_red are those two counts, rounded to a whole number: 3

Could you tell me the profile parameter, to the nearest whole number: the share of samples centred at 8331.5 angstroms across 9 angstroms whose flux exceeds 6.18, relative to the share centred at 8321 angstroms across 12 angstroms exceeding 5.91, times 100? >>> 40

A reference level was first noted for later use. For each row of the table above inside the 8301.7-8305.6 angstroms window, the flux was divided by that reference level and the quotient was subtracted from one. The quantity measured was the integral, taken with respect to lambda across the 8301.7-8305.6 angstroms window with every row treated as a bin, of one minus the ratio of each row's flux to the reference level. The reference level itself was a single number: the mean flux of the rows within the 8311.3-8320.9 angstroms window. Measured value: -0.6 angstroms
